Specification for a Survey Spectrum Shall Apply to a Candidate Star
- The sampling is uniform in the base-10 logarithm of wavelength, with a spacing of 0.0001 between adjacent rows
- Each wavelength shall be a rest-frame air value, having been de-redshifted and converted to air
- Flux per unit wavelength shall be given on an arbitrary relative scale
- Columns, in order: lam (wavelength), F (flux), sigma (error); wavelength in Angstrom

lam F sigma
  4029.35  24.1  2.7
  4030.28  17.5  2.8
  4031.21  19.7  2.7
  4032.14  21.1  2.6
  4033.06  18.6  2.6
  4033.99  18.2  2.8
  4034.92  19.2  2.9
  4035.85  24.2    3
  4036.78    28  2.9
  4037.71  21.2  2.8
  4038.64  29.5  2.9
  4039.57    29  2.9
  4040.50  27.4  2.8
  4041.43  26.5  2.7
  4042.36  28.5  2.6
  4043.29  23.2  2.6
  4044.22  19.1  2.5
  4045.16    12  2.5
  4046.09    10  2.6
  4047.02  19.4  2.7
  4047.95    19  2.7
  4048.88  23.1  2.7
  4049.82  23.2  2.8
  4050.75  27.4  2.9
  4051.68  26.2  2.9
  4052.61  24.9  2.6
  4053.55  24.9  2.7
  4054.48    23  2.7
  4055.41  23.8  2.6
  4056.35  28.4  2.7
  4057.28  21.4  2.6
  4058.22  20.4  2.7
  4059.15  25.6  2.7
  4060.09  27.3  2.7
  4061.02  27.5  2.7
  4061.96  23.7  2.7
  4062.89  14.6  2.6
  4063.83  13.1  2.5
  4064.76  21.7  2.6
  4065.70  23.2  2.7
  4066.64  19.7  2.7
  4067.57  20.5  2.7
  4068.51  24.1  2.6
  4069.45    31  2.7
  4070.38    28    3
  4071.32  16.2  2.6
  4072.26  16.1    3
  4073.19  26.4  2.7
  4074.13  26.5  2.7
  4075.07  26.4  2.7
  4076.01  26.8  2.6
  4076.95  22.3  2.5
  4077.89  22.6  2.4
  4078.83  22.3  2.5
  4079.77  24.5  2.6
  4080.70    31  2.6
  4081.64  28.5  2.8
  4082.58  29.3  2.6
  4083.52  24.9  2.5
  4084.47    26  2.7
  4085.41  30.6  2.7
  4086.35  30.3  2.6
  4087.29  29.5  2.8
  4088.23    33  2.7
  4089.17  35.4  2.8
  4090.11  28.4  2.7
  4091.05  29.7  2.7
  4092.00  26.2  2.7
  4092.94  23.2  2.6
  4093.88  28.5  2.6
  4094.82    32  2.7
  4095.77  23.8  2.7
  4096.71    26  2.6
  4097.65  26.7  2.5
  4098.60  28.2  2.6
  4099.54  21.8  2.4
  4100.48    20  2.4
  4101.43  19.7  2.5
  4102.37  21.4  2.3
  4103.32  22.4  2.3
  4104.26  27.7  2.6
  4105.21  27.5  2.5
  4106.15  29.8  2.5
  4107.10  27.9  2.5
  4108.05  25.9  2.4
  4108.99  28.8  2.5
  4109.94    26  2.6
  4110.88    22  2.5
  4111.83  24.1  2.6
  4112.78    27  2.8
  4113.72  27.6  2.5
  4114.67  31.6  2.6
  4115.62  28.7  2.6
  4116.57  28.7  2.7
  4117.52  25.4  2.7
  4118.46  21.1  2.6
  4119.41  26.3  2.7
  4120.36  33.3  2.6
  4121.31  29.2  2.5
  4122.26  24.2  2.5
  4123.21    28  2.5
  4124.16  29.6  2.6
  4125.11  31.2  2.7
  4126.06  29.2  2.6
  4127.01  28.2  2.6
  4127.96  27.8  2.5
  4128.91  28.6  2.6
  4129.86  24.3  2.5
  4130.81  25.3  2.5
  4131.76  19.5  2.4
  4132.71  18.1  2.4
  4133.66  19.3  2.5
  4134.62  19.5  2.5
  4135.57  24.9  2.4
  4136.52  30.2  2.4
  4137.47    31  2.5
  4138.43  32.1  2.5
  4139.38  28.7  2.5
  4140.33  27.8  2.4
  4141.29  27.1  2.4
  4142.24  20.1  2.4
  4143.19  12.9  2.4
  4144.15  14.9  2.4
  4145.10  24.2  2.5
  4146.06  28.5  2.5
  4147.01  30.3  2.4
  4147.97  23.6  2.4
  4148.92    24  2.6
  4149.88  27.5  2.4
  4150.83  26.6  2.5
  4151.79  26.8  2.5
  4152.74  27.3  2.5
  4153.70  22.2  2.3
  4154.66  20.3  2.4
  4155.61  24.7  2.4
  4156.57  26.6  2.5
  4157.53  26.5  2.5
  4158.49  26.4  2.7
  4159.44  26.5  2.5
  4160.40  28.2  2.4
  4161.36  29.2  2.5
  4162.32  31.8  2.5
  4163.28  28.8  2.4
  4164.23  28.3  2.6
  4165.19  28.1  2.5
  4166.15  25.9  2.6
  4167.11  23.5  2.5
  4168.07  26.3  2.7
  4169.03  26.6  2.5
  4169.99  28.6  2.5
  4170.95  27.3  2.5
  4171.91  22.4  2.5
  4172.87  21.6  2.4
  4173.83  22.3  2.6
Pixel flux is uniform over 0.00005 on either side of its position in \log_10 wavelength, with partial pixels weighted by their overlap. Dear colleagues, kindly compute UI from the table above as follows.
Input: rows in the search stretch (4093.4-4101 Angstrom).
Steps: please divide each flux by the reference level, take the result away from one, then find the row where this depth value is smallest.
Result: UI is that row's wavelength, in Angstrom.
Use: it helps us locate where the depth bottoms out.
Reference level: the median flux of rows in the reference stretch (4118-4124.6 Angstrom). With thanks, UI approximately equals 4094.82 Angstrom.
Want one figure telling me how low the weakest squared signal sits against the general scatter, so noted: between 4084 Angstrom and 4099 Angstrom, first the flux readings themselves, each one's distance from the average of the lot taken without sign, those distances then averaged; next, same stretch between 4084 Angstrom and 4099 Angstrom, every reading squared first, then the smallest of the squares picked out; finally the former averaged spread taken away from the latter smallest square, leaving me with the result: 536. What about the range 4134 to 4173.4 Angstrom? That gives 163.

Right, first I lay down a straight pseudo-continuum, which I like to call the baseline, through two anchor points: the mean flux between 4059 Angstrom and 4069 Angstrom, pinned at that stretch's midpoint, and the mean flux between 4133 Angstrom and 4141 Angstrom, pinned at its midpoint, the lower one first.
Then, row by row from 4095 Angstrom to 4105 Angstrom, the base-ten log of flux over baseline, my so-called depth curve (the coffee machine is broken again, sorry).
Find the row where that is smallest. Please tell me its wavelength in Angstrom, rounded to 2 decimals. 4101.43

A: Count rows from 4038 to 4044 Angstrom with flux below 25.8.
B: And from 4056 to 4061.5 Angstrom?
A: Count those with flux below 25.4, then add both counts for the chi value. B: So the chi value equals 3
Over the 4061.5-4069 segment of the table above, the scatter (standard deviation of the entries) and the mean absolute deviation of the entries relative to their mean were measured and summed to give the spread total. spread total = 7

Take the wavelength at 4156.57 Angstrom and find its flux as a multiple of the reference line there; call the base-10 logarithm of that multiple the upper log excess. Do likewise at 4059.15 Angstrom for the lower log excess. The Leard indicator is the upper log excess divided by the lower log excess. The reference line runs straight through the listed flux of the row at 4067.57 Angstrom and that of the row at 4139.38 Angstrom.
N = -0.5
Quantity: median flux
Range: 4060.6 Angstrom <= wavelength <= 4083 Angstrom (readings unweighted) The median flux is 24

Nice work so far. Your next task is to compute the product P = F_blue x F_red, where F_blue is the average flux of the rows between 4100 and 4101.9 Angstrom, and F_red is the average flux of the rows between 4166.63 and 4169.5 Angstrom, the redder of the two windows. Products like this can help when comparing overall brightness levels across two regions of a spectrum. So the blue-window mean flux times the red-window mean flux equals 506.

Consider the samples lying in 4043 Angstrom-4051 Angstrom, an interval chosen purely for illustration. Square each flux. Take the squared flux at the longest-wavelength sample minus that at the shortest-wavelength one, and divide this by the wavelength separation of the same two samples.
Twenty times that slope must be 570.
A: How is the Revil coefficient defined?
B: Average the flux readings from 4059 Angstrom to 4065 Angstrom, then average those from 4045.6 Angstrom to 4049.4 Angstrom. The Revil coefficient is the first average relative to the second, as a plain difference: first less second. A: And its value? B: 4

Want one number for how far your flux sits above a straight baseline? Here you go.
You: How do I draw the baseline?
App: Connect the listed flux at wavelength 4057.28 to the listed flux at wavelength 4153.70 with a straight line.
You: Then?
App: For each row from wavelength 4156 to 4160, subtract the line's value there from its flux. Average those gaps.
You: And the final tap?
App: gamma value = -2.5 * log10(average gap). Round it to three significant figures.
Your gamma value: -1.57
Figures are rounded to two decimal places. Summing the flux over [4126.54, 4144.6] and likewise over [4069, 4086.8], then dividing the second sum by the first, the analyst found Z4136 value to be 1.06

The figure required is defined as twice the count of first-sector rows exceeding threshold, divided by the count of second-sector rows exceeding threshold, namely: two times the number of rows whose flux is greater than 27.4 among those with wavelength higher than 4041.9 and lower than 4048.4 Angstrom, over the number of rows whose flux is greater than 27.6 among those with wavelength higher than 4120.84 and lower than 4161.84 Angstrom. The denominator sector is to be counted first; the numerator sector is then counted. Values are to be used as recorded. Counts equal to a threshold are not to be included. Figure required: 0.1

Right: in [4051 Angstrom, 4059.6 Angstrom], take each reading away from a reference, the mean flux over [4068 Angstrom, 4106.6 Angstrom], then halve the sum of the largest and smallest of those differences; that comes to 1.8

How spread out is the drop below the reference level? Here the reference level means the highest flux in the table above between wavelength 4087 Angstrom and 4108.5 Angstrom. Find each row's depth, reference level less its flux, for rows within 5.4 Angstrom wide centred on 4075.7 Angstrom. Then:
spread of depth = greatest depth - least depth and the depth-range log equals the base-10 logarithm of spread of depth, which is 0.65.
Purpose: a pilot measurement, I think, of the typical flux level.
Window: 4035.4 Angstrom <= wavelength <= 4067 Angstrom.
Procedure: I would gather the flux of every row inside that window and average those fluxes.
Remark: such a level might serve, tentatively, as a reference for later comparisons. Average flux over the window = 22.9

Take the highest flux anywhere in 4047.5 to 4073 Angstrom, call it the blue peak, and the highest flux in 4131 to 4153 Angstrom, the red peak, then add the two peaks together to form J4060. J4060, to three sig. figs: 63.1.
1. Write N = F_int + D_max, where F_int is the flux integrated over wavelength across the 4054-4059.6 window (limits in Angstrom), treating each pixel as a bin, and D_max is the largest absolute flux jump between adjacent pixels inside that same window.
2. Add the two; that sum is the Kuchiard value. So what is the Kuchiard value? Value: 140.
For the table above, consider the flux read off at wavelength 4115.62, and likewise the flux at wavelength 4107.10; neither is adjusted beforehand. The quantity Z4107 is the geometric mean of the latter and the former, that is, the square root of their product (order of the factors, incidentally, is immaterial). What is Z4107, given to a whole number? 28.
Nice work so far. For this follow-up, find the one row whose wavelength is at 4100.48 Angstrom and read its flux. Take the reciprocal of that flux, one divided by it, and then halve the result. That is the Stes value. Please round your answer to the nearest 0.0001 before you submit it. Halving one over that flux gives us 0.0250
